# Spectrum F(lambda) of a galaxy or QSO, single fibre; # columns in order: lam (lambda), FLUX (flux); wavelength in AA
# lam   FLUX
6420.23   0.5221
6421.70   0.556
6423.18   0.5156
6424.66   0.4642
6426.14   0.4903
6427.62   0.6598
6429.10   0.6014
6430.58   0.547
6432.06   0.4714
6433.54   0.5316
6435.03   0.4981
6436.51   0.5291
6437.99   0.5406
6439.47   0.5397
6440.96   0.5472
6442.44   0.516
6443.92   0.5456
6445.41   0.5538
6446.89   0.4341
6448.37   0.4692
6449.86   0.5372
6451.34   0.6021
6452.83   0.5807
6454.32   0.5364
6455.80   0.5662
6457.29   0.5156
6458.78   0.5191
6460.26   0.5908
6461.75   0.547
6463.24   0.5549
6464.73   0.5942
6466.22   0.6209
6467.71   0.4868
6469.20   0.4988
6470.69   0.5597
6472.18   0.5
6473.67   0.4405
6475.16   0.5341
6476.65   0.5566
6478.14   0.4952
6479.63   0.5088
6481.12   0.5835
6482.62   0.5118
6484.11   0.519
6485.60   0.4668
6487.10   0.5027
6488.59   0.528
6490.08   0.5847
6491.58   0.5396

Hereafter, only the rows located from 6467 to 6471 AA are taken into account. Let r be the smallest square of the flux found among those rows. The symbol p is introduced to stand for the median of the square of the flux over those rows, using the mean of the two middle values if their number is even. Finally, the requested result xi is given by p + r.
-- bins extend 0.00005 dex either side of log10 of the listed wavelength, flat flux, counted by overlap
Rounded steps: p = 0.249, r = 0.237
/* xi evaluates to 0.49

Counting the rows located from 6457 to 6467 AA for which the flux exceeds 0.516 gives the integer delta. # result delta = 6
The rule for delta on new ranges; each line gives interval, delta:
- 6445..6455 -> 5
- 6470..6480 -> 3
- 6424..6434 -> 4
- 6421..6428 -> 2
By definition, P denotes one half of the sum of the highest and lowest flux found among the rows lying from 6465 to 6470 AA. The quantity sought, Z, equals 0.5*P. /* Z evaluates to 0.277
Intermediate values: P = 0.554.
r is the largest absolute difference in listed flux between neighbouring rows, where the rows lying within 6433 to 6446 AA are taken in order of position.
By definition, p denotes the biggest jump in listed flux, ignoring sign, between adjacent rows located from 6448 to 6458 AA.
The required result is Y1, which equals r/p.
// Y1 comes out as 0.5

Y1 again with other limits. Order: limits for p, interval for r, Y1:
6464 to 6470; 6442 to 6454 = 0.9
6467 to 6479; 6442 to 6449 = 1.3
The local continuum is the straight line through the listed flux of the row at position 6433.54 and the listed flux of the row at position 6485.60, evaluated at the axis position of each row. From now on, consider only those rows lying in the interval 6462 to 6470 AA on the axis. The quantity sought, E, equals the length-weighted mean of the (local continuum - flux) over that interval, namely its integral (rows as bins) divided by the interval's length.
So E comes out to -0.06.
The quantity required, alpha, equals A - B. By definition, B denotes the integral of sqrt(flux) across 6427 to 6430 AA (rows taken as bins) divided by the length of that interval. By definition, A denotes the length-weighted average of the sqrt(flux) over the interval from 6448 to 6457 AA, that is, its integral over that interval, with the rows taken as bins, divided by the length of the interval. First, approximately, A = 0.741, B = 0.790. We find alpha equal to -0.05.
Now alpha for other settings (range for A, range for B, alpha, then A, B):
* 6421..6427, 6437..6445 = -0.02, 0.713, 0.733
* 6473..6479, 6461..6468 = -0.04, 0.712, 0.751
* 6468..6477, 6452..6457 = -0.03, 0.715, 0.746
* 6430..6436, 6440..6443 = -0.01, 0.715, 0.729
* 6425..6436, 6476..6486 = 0.01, 0.733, 0.722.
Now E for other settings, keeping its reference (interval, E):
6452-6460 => -0.04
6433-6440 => 0.00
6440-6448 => 0.00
